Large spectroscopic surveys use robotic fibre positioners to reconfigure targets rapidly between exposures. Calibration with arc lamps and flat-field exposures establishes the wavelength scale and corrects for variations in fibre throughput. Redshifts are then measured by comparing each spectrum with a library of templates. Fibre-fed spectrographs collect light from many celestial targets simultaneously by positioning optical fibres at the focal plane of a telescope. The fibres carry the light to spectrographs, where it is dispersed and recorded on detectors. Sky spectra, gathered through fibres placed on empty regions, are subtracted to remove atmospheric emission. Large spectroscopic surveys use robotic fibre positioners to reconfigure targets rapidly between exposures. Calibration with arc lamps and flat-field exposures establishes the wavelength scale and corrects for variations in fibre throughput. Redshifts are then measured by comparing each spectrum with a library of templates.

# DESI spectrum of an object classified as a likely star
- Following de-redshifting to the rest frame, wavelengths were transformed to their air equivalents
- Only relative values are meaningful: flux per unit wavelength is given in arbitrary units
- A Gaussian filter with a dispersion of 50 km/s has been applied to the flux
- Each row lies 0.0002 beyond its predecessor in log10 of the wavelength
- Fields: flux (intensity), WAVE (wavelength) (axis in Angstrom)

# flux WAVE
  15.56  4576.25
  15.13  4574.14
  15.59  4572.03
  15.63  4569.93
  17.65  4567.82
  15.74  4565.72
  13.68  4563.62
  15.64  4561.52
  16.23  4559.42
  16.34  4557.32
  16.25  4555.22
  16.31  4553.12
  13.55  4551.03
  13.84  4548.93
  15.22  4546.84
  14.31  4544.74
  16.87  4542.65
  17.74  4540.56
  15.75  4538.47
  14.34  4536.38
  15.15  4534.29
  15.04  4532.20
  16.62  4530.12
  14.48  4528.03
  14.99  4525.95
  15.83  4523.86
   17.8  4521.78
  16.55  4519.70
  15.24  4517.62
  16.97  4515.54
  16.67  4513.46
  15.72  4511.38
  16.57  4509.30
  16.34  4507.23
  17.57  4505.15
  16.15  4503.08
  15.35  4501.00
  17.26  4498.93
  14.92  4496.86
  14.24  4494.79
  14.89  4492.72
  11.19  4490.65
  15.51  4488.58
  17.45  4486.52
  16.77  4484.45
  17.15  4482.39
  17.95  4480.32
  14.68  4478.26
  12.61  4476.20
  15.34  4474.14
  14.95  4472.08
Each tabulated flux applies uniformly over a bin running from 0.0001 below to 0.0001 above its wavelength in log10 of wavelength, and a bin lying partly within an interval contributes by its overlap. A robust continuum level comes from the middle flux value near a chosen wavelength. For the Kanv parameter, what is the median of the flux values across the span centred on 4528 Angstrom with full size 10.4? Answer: 15.0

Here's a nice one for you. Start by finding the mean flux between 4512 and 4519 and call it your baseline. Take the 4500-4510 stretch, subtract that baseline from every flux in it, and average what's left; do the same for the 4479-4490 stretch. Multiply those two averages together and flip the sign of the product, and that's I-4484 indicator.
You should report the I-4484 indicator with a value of -0.1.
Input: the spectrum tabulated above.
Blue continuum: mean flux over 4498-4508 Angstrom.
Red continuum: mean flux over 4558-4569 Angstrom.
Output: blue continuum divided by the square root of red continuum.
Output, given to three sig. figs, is 4.16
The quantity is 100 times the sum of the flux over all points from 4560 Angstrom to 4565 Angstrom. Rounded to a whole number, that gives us 2932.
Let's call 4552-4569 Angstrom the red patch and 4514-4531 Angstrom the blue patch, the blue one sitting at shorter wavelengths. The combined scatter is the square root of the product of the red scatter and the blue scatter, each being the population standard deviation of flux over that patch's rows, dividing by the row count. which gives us 1.0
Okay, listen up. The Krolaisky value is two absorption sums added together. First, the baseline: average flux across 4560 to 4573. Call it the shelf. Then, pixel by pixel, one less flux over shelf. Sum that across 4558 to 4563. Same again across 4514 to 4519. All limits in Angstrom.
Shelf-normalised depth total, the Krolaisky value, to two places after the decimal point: -0.09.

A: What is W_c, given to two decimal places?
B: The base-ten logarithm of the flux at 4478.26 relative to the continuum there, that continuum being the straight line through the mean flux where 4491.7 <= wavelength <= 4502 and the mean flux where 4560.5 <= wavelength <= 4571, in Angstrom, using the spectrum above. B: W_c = -0.02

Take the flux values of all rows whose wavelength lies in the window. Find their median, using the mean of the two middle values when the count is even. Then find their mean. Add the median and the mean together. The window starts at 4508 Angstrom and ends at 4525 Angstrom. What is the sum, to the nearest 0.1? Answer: 33.0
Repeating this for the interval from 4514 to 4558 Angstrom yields 31.4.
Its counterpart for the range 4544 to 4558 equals 30.3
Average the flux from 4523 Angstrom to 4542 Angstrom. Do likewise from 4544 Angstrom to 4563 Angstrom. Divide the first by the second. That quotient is 1.02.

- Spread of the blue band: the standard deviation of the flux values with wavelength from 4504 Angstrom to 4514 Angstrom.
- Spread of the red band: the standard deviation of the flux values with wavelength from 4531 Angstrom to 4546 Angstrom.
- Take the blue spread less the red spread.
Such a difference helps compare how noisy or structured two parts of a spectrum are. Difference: -0.6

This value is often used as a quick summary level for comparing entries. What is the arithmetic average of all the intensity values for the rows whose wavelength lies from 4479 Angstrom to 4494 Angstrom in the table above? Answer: 15.8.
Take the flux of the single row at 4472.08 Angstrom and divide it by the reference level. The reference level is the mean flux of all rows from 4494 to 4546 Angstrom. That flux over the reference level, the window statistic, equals 0.938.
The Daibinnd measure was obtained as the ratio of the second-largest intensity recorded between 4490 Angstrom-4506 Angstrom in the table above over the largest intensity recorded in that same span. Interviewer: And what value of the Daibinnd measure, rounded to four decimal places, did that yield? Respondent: 0.9824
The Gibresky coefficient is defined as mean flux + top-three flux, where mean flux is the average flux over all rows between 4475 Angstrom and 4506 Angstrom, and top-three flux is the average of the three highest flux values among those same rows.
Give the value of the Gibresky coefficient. 33.2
